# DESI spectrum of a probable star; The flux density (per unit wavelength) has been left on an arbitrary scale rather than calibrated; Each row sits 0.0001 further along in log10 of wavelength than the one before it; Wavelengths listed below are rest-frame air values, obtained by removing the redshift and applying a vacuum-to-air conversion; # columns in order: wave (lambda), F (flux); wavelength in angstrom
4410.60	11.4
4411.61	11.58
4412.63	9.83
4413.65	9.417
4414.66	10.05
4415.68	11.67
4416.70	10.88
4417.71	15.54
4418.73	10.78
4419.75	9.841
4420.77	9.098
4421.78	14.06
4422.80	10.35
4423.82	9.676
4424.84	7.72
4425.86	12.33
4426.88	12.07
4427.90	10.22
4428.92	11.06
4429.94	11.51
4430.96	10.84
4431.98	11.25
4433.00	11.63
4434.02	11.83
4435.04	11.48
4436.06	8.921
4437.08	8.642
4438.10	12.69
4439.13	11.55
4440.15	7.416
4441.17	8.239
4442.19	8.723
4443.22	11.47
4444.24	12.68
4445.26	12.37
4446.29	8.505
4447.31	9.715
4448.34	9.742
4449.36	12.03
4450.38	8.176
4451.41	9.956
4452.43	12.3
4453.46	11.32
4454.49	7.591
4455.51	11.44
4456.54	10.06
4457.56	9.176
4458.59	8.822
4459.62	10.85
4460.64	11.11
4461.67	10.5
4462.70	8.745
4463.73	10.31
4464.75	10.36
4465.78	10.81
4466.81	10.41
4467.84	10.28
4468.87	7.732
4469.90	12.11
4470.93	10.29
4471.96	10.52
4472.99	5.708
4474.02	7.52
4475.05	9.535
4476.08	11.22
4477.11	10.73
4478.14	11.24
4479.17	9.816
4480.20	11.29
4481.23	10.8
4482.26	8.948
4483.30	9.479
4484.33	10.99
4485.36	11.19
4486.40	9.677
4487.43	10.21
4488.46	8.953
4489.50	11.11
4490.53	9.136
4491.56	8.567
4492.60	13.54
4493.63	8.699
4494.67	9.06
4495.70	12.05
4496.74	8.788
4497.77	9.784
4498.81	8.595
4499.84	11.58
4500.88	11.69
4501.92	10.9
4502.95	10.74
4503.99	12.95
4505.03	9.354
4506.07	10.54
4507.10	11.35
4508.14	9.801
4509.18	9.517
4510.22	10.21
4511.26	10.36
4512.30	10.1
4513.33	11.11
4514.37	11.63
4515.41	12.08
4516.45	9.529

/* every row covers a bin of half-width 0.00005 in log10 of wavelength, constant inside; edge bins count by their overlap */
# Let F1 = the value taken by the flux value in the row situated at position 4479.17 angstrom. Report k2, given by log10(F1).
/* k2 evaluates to 0.99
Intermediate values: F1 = 9.816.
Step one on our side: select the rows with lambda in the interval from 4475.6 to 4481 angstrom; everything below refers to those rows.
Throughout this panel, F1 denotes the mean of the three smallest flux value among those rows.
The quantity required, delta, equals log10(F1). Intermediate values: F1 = 10.6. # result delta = 1.02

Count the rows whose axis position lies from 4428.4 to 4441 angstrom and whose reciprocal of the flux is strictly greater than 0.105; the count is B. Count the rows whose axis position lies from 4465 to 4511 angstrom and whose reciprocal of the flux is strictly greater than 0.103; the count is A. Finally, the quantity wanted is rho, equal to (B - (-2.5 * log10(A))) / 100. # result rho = 0.060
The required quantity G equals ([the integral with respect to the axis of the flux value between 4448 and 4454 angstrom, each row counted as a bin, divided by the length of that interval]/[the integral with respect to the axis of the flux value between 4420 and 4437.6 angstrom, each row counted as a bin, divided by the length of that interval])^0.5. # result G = 0.99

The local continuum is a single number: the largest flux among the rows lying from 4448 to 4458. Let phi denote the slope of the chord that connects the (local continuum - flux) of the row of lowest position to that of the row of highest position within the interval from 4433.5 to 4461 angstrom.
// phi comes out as 0.03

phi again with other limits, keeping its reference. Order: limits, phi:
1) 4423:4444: -0.09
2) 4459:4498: 0.03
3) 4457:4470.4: -0.24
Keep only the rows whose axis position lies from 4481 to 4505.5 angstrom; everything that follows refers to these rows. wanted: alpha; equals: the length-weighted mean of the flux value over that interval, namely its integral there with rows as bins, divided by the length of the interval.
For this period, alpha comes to 10.3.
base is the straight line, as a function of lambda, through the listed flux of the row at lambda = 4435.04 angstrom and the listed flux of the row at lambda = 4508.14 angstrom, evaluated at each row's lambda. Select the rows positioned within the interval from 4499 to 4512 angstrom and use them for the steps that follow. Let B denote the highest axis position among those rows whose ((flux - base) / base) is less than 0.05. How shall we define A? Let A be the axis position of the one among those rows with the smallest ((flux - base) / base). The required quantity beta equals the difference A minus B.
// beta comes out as -5.2 angstrom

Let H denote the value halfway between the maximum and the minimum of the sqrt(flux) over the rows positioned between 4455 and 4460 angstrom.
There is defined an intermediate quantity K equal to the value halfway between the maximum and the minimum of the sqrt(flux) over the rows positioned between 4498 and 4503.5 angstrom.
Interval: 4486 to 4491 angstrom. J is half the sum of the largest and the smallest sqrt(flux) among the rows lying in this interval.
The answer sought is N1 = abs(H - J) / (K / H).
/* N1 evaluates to 0.01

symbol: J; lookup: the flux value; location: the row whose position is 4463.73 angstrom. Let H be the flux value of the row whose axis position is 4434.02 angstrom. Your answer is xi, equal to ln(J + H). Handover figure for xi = 3.10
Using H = 11.83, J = 10.31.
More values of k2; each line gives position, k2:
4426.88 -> 1.08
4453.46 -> 1.05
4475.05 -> 0.98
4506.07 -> 1.02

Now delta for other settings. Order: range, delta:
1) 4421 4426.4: 0.97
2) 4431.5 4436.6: 1.02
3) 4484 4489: 0.98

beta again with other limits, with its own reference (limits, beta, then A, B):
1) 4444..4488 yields -14.4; 4472.99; 4487.43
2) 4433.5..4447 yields -6.1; 4440.15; 4446.29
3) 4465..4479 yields -4.1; 4472.99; 4477.11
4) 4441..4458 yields -3.1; 4454.49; 4457.56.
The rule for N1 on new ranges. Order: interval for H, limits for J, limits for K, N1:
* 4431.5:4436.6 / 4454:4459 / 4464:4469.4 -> 0.15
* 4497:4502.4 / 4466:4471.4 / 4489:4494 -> 0.04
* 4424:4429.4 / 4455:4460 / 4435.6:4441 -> 0.03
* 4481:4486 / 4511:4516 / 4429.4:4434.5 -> 0.15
